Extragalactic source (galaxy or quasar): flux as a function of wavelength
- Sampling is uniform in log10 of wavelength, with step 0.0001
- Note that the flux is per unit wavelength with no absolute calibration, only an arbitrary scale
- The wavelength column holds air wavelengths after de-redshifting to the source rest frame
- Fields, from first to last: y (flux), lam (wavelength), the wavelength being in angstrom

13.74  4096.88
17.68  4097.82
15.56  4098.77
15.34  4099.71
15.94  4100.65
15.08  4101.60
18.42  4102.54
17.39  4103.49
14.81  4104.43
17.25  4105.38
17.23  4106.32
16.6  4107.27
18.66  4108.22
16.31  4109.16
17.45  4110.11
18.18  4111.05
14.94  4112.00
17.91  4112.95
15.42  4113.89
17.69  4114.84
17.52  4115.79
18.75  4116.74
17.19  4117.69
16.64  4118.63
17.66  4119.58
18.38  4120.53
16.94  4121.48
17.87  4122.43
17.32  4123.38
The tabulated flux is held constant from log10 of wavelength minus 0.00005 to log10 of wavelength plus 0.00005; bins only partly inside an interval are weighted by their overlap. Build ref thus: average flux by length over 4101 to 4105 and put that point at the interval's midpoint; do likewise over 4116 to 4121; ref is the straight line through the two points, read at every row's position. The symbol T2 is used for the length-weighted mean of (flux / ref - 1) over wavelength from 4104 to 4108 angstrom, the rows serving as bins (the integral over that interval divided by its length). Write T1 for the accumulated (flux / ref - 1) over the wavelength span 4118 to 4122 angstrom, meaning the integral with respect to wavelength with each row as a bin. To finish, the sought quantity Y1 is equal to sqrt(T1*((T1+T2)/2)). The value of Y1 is 0.071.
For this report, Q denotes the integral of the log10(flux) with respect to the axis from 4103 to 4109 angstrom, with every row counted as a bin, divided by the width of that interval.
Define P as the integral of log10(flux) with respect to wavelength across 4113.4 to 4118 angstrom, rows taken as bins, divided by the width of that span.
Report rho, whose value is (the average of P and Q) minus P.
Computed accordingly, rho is -0.005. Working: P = 1.24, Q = 1.23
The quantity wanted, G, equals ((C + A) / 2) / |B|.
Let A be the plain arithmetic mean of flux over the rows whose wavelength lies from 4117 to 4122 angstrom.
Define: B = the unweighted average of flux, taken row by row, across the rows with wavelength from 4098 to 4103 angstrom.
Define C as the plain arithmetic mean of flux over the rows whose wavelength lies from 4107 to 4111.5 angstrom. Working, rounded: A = 17.4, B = 16.1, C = 17.4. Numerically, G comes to 1.083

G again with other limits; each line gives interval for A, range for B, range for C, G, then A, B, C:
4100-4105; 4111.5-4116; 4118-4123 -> 1.013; 16.3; 16.7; 17.5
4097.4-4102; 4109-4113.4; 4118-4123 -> 0.985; 15.9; 17.0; 17.5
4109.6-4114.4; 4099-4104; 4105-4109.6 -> 1.034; 16.8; 16.4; 17.2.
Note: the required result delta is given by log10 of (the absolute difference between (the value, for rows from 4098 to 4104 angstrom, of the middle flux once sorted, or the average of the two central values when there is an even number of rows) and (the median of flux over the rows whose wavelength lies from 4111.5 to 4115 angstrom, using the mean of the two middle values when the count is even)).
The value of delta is -0.09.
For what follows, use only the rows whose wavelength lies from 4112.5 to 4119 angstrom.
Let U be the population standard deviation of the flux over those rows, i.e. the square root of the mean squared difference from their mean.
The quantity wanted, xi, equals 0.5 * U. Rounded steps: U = 0.98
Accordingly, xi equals 0.49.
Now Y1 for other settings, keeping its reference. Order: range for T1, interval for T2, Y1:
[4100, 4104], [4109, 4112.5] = 0.046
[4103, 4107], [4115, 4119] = 0.016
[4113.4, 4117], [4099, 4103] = 0.028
